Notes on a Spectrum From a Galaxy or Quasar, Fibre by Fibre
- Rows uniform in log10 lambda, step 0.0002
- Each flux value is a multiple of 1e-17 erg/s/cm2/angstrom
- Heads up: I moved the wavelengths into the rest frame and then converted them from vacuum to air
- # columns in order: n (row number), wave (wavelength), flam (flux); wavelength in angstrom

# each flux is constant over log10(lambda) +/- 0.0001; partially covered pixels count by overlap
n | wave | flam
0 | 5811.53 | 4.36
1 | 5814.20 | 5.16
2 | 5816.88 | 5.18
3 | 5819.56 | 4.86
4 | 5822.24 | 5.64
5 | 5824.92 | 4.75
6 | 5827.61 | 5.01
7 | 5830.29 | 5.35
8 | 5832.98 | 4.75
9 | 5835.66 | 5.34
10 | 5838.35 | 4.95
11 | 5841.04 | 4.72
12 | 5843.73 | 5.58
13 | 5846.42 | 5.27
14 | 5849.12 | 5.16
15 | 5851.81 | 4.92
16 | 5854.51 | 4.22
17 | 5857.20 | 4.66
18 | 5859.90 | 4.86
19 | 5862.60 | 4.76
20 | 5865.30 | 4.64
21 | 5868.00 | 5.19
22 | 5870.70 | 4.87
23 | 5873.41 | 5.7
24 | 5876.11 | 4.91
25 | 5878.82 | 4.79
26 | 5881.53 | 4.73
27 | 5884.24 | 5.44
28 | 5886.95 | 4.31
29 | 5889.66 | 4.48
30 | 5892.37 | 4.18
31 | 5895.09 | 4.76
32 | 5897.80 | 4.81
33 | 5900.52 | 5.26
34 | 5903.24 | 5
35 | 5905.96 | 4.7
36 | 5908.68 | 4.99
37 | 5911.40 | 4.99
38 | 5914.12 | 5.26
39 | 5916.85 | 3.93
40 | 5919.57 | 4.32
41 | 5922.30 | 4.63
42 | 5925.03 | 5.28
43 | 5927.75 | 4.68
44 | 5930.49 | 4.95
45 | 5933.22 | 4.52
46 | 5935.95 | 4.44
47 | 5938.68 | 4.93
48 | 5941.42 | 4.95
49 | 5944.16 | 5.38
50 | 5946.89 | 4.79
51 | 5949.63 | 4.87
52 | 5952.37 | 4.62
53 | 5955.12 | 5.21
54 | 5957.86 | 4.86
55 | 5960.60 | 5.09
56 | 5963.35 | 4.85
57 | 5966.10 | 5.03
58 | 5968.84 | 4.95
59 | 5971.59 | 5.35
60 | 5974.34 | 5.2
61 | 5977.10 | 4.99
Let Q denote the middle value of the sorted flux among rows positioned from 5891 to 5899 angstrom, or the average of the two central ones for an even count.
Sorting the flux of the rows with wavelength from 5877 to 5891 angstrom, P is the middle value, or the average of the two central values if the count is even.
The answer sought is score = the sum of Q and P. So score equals 9.49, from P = 4.73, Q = 4.76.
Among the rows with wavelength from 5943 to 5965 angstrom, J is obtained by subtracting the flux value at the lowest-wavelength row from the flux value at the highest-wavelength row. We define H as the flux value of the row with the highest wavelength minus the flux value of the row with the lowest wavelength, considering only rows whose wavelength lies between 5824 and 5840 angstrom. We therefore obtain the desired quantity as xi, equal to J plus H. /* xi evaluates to -0.3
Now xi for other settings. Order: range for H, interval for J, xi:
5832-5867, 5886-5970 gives 0.5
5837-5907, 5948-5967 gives -0.1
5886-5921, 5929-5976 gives 0.3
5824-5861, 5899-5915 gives 0.1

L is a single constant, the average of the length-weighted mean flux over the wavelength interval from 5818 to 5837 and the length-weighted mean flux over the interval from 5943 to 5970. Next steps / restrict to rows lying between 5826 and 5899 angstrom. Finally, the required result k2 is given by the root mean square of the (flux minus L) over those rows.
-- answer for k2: 0.40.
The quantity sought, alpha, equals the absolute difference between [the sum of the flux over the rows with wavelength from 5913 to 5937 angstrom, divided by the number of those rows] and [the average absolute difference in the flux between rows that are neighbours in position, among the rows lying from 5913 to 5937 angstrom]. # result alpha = 4.16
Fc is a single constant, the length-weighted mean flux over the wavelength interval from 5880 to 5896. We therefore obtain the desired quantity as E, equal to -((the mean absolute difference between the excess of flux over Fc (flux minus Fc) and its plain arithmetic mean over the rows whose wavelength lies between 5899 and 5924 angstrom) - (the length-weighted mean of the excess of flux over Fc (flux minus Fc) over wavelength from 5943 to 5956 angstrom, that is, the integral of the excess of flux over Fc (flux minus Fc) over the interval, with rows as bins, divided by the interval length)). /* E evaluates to -0.04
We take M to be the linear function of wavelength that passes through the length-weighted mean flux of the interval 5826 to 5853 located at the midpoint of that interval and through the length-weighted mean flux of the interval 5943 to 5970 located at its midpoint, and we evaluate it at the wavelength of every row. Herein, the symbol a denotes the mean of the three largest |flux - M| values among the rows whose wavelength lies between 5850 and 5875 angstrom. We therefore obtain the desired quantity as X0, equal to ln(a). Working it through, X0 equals -0.44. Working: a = 0.64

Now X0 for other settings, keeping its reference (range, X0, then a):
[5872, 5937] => -0.11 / 0.89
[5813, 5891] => -0.29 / 0.75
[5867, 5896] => -0.30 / 0.74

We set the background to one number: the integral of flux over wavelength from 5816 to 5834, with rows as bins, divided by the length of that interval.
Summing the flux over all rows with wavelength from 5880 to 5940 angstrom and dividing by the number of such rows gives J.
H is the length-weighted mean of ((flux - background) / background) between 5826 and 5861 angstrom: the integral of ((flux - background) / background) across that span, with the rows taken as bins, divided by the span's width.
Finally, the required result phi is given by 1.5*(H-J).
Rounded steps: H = -0.019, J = 4.754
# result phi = -7.16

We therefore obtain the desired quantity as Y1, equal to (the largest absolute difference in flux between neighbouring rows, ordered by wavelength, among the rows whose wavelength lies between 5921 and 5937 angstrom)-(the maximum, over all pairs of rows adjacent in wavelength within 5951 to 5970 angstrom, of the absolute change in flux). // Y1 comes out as 0.1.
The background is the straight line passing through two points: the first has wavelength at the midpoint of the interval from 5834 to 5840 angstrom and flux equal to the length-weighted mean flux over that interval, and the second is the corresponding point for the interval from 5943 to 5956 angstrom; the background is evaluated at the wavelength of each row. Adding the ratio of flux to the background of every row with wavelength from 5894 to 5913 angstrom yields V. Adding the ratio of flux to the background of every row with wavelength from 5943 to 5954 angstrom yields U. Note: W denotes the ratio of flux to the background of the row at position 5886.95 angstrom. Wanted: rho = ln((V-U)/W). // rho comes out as 1.23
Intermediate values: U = 4.0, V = 6.9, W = 0.86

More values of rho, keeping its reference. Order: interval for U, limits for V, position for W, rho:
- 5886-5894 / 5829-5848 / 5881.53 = 1.56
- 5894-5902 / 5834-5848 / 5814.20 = 0.75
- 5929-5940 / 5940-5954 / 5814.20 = 0.16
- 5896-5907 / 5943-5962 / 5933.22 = 1.23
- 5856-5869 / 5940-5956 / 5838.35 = 0.26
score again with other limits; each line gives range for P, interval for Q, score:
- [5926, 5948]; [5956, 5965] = 9.72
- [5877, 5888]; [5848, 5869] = 9.57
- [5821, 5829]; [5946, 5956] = 9.84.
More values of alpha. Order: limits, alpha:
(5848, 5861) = 4.37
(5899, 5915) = 4.81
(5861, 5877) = 4.49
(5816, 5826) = 4.44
